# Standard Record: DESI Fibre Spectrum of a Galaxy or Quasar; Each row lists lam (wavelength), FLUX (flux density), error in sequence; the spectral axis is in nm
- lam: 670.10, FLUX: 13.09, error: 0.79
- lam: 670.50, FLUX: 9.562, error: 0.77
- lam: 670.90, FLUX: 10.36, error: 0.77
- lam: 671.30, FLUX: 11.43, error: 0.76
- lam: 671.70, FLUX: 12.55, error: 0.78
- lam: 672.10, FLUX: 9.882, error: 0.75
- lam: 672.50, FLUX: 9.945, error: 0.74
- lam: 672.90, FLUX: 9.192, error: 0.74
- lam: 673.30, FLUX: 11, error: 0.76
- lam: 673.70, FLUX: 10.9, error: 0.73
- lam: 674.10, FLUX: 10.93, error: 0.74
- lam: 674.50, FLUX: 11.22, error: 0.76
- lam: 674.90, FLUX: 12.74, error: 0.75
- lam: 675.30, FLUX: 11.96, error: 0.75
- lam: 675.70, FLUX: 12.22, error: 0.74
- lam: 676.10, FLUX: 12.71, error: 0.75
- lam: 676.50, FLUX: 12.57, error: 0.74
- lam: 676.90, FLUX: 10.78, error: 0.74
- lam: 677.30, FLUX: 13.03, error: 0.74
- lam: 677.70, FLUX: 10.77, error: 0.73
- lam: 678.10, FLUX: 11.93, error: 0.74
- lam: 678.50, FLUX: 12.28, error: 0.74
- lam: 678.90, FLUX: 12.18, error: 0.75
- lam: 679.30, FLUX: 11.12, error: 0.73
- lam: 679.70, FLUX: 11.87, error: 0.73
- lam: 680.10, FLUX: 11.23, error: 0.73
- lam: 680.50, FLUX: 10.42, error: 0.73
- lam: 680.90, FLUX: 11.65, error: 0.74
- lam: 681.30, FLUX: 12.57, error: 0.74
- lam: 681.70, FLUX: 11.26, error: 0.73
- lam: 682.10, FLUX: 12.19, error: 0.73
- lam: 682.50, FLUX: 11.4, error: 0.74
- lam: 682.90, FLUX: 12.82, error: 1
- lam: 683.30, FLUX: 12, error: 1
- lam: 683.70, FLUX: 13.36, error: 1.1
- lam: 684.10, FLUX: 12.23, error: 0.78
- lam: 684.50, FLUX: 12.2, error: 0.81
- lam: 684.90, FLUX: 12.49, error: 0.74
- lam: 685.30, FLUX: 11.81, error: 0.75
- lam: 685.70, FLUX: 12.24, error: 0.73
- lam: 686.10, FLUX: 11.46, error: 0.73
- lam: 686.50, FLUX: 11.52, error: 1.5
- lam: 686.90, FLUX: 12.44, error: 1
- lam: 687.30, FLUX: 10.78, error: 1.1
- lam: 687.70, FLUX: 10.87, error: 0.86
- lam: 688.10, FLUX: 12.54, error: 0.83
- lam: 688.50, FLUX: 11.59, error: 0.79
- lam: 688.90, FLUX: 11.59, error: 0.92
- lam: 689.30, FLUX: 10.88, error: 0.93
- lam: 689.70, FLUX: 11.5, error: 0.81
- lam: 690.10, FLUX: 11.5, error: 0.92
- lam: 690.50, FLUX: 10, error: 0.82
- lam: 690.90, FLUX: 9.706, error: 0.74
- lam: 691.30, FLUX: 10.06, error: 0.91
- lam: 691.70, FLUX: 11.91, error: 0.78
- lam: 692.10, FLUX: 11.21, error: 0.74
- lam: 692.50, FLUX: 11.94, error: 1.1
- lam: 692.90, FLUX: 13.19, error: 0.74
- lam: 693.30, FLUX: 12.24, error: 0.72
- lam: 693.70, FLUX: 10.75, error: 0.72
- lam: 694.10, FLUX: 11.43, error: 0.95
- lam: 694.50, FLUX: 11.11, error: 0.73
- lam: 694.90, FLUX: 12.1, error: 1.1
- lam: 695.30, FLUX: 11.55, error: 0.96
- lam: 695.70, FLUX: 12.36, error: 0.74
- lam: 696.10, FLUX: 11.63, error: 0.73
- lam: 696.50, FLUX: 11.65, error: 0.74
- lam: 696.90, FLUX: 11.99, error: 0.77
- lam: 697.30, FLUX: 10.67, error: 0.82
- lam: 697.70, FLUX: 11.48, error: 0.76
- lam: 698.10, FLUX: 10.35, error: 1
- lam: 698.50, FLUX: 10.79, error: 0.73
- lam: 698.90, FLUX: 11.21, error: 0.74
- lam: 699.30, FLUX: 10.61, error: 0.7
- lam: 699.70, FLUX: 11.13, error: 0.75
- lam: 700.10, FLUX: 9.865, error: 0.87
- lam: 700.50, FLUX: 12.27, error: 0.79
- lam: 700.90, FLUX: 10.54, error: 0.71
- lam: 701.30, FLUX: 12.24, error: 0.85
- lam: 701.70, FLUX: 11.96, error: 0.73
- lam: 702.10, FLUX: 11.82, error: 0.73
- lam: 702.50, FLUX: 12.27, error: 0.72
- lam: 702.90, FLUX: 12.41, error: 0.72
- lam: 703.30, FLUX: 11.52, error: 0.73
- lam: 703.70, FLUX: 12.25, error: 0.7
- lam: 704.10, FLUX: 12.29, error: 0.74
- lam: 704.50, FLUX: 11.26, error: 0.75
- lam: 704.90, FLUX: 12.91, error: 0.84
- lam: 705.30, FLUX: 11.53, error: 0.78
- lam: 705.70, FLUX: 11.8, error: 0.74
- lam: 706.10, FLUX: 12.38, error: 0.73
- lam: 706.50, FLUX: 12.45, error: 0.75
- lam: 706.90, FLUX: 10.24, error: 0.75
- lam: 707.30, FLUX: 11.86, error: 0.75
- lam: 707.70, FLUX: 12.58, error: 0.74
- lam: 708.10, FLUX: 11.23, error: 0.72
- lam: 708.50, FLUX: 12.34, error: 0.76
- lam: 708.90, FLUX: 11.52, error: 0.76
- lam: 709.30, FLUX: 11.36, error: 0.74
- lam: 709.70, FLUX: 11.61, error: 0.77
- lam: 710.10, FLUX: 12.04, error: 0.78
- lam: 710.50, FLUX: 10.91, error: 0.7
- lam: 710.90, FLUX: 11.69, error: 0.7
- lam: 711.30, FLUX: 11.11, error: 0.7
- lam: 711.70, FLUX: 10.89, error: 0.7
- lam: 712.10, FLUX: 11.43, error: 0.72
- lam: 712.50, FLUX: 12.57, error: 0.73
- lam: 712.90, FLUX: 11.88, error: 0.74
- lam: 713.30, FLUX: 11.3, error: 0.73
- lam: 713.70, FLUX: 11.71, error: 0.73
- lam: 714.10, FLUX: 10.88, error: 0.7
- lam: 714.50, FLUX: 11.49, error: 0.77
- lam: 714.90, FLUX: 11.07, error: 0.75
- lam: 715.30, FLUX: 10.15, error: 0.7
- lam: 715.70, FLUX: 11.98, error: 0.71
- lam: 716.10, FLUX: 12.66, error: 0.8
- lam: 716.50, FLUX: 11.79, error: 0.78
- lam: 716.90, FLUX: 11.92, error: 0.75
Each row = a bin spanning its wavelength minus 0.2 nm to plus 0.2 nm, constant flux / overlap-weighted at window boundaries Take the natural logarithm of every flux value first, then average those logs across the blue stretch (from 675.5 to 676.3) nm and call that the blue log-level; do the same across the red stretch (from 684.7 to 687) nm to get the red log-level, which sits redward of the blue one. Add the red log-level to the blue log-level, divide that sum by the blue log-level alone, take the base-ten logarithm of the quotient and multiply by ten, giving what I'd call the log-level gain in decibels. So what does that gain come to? 2.98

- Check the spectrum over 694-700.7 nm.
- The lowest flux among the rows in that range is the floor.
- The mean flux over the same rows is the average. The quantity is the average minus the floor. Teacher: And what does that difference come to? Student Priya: 1.4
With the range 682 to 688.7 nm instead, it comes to 1.2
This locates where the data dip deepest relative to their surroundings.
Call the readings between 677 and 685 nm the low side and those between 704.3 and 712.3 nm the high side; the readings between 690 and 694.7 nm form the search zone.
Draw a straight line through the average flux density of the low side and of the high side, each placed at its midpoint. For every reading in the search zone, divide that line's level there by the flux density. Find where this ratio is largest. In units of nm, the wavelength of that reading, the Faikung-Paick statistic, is 690.90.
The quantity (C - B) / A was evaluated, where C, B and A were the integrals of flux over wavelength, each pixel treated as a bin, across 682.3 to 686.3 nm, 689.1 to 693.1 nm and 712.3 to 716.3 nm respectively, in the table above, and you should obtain 0.087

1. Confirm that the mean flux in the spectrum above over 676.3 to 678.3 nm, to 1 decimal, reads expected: 11.8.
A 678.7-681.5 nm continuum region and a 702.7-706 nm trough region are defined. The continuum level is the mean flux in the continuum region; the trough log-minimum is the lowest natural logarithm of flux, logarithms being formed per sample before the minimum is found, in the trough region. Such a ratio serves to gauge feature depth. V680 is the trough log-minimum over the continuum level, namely 0.209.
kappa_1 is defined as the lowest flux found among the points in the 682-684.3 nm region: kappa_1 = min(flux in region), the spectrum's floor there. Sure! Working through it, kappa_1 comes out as 11.4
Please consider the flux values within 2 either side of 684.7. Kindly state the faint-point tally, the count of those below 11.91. 3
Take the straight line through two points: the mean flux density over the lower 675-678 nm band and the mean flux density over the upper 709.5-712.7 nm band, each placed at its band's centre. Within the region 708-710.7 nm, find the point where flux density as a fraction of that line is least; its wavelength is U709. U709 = 710.50 nm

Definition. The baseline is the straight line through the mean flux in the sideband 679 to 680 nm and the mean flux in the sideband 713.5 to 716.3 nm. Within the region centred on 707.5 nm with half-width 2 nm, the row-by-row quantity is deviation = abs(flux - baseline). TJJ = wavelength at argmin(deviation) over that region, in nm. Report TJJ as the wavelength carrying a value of 709.30 nm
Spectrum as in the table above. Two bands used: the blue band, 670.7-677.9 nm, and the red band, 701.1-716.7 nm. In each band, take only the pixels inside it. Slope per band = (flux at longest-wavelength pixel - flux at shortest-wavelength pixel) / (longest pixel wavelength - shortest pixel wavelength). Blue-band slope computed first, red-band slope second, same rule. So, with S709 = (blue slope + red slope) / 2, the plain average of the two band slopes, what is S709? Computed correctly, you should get 0.02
